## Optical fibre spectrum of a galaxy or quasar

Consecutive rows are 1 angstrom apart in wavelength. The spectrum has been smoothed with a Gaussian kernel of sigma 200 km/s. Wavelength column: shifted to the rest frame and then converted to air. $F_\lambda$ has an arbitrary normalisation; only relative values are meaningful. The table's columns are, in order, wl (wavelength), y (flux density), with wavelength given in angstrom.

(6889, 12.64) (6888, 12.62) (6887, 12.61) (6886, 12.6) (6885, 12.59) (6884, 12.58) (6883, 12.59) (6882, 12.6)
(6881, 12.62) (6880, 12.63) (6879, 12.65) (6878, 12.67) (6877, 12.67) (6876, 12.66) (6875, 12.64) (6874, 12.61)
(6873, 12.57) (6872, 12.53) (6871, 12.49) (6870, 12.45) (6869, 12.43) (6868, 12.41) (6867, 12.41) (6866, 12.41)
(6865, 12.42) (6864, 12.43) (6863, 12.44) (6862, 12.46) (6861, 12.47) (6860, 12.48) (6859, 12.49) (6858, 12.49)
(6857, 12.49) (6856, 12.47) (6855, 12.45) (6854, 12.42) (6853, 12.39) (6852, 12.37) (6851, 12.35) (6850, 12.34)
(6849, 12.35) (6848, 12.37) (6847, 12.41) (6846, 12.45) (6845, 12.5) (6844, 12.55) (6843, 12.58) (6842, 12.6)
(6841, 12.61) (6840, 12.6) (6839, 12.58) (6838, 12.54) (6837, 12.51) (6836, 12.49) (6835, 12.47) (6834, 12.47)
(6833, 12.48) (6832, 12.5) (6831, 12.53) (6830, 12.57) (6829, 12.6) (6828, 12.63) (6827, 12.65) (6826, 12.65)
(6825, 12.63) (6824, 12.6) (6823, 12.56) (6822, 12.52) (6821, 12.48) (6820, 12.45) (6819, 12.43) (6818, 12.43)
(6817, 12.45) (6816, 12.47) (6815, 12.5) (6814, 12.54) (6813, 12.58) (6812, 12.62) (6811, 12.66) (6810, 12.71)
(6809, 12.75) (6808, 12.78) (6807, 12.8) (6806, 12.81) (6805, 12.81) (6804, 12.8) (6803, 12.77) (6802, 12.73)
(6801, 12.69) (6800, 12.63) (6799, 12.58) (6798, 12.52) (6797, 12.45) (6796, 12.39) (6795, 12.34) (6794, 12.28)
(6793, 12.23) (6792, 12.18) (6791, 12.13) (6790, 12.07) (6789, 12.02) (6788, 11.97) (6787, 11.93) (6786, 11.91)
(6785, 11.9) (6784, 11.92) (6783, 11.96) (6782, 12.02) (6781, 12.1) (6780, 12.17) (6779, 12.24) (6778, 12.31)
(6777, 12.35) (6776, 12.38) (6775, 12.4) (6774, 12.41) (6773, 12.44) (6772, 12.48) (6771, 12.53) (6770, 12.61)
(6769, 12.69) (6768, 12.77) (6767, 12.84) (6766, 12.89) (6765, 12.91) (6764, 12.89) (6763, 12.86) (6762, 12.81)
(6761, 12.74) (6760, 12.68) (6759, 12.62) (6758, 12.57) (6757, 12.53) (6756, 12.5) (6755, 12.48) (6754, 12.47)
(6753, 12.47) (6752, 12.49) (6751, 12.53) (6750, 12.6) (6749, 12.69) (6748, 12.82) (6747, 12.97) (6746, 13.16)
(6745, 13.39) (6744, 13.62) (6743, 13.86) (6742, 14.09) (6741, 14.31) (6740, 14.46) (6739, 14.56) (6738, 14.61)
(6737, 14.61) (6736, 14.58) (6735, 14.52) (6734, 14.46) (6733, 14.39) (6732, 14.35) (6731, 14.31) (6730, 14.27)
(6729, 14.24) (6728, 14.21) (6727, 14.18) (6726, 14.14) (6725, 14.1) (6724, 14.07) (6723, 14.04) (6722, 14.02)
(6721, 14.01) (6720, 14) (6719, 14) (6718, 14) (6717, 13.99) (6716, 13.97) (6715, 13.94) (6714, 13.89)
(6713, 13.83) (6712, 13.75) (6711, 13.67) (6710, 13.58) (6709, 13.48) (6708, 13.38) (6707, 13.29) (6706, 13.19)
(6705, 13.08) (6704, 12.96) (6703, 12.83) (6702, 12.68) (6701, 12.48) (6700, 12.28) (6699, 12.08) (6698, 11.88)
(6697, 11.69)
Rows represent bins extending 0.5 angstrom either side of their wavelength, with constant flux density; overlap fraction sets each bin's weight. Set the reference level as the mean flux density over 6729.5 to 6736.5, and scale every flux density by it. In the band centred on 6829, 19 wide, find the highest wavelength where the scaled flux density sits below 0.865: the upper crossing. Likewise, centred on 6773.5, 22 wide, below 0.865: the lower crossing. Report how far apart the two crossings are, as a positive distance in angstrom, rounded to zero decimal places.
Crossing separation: 36 angstrom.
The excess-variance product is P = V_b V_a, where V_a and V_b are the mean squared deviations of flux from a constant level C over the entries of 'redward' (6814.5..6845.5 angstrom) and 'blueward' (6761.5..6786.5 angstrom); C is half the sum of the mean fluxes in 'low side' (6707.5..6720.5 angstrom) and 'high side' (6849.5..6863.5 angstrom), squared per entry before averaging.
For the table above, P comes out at 0.20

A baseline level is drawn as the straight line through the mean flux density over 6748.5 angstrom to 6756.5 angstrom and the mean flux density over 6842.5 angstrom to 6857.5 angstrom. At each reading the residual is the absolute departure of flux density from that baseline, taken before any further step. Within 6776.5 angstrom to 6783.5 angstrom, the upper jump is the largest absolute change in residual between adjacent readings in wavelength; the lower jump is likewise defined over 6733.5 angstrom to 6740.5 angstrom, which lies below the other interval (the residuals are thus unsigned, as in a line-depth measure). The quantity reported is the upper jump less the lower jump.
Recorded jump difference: -0.020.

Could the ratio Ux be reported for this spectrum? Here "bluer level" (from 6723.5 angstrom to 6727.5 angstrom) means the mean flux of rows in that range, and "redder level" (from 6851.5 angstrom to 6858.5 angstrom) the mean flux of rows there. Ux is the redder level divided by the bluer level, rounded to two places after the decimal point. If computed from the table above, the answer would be 0.88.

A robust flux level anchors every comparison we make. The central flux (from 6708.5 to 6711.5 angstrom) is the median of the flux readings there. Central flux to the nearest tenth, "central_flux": 13.6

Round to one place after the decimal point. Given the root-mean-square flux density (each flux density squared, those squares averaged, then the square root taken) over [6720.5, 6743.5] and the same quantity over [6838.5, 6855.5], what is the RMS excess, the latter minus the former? -1.8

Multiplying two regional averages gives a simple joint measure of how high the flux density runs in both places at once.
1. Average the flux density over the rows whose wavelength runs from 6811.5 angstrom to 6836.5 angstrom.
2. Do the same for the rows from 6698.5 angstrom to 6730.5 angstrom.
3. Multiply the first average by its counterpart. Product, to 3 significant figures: 171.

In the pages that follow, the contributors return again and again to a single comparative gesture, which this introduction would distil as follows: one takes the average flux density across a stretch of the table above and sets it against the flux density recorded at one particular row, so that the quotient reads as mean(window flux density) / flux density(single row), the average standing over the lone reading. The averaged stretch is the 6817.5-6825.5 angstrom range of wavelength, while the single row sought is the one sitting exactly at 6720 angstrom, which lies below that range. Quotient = 0.89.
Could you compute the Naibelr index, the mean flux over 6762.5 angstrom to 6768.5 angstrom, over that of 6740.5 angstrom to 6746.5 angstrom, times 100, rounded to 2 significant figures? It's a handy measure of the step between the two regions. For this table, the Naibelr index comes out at 94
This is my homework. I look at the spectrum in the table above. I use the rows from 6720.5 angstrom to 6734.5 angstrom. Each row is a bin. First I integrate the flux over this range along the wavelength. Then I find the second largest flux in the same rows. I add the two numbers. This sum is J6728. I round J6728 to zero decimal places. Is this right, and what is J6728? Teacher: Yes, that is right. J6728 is 213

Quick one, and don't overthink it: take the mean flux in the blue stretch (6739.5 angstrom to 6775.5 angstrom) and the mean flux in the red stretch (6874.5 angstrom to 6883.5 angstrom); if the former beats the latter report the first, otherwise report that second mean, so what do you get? 12.9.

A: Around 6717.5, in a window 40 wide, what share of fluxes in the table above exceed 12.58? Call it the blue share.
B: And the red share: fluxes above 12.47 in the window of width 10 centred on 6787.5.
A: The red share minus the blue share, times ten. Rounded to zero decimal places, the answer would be -9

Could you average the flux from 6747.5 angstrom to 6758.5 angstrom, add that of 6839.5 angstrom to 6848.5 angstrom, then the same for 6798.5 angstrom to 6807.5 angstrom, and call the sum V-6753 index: 37.8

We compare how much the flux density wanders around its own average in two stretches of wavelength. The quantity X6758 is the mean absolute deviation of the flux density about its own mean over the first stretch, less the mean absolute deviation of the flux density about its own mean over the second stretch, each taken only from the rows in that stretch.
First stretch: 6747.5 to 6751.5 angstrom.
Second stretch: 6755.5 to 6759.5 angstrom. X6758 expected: 0.055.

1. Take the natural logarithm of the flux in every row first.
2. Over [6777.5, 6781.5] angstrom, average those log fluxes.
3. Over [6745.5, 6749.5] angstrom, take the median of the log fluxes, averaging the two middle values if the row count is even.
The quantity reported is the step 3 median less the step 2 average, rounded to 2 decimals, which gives 0.05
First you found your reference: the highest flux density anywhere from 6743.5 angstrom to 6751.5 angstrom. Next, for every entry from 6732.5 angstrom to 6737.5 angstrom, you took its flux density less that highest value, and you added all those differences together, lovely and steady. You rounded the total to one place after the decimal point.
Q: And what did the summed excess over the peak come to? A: 4.5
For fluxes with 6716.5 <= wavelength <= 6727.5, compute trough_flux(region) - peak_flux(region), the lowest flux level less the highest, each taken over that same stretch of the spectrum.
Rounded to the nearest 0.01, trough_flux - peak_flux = -0.19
